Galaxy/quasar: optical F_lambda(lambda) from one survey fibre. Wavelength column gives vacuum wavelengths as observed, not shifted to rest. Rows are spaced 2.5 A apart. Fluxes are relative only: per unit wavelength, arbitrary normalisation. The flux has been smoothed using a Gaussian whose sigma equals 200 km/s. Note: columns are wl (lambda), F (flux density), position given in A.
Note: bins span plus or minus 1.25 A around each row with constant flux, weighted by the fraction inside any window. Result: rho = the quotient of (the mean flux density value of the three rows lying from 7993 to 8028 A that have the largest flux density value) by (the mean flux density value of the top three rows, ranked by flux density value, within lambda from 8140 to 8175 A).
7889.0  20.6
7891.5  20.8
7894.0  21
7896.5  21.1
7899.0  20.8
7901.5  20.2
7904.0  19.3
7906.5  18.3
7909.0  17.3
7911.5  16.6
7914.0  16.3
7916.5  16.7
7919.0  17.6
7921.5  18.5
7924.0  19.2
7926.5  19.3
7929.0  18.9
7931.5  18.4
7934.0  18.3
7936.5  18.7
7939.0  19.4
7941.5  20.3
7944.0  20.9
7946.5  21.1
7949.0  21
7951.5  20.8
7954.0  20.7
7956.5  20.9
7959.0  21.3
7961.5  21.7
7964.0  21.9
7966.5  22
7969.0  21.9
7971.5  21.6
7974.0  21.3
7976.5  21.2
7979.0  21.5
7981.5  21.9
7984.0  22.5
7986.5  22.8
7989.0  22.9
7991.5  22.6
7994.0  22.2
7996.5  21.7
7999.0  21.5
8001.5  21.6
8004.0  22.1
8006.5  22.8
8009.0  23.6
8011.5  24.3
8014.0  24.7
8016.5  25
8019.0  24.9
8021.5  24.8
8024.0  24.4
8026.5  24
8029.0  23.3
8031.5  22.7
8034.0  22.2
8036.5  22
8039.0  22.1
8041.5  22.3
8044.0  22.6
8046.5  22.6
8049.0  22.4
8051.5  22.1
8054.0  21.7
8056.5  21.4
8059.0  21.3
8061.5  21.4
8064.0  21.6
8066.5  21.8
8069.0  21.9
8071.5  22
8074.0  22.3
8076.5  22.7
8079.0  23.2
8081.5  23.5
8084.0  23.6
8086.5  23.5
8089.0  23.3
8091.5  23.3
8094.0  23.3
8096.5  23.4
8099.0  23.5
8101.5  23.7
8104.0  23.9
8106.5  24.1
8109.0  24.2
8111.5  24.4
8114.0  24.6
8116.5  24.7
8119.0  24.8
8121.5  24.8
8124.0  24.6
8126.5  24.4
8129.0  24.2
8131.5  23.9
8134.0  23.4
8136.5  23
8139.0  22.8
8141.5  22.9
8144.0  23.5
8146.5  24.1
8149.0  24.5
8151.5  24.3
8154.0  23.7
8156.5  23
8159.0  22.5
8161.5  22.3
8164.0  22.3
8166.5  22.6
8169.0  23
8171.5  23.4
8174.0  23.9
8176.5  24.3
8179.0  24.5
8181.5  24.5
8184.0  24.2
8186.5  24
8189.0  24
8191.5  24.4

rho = 1.02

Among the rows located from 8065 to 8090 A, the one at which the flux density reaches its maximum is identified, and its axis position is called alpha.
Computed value 8084.0 A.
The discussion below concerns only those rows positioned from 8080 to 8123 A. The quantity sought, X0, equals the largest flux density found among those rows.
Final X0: 24.8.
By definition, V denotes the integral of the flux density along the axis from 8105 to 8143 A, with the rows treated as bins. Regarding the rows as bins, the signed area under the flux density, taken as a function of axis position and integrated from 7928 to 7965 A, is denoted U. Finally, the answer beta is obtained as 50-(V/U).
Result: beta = 48.8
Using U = 751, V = 914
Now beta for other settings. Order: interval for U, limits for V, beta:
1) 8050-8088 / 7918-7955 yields 49.1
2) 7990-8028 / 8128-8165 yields 49.0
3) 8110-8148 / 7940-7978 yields 49.1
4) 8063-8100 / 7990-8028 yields 49.0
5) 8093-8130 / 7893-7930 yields 49.2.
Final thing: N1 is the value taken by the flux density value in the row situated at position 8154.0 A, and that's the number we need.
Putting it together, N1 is 23.7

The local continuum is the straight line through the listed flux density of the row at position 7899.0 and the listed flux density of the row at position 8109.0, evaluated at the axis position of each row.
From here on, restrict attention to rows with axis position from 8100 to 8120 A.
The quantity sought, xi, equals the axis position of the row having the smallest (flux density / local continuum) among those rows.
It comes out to 8101.5 A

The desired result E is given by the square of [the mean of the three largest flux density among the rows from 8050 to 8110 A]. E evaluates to 579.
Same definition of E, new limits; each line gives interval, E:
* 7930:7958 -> 441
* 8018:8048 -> 610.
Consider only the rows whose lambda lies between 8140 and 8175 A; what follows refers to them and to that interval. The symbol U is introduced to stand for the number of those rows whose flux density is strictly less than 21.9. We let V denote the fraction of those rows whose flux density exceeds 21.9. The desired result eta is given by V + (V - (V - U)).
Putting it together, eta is 1.0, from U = 0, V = 1.00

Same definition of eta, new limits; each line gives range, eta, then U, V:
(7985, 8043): 3.9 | 3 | 0.87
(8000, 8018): 1.9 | 1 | 0.86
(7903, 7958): 22.0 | 22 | 0.00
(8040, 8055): 1.8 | 1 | 0.83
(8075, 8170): 1.0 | 0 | 1.00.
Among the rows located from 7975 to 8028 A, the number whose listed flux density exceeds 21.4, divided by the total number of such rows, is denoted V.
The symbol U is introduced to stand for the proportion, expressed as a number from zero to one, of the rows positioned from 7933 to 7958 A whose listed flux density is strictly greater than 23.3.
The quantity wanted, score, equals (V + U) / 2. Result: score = 0.48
